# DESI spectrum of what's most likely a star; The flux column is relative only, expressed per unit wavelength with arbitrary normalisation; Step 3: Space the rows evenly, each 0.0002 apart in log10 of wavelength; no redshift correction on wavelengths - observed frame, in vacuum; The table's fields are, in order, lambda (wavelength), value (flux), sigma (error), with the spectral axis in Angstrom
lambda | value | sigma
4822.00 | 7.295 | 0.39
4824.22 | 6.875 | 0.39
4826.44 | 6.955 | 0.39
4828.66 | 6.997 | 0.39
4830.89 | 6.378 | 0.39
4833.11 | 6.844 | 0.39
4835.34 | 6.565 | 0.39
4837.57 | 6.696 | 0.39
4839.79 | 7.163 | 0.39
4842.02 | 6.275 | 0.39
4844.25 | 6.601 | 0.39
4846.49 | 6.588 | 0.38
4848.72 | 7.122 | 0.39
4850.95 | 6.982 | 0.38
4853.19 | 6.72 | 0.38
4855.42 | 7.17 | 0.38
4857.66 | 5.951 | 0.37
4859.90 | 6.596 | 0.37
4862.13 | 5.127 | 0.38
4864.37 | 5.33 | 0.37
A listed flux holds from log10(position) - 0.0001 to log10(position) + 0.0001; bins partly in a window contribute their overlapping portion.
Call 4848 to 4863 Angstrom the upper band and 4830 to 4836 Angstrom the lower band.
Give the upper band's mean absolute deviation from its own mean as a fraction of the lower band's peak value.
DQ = 0.082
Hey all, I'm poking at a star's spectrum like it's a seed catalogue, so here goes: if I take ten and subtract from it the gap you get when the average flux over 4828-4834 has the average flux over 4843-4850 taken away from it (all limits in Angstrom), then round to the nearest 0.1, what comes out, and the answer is 10.0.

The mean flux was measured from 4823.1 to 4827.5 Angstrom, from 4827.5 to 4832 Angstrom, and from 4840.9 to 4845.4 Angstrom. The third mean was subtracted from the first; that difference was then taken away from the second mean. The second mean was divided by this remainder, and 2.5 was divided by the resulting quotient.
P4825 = 2.32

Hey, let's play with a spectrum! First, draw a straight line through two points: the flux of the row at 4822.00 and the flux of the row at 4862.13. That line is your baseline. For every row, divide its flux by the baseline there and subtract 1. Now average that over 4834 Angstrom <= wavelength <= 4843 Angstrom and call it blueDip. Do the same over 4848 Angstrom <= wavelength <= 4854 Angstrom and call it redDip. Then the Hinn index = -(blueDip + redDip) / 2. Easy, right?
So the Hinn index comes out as -0.128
